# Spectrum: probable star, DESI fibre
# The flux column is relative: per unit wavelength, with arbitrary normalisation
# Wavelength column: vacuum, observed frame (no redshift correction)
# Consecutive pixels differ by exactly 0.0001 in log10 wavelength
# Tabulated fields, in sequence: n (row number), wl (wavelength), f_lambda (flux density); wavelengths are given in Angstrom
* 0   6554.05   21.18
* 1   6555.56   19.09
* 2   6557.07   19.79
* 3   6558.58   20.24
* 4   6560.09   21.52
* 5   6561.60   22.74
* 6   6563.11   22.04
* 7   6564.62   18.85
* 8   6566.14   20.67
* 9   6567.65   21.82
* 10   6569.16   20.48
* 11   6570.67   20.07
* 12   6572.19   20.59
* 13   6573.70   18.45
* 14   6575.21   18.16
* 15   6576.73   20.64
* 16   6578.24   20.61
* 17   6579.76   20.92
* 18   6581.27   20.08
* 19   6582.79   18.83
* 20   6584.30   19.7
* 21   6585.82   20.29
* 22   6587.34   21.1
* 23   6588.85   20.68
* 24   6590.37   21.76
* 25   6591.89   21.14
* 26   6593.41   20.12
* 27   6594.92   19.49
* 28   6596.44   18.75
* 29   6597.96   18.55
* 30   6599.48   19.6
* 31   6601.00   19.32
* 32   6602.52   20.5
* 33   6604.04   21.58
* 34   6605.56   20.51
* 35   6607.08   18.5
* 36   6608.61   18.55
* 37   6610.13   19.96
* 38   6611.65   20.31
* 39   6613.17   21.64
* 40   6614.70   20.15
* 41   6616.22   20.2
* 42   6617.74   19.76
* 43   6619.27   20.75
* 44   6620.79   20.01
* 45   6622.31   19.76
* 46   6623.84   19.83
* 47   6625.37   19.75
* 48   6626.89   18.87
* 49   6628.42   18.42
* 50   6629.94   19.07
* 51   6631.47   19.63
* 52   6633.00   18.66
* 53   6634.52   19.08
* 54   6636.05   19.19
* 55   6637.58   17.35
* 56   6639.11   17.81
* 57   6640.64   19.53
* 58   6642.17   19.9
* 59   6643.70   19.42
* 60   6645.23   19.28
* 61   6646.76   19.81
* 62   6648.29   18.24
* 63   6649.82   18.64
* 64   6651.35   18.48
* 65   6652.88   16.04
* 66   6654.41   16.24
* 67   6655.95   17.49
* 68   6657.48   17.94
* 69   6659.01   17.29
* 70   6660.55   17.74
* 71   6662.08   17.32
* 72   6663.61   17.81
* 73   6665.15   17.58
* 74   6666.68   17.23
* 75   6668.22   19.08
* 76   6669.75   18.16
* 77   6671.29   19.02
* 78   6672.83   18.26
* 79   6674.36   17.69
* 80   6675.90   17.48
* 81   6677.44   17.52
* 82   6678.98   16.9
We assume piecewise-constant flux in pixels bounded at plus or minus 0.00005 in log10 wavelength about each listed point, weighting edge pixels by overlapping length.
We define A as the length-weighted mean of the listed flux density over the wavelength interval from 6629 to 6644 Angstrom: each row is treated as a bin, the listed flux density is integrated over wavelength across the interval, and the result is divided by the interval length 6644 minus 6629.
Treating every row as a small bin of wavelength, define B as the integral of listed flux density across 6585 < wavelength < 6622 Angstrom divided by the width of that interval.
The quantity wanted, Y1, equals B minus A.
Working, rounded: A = 18.9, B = 20.1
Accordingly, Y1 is 1.2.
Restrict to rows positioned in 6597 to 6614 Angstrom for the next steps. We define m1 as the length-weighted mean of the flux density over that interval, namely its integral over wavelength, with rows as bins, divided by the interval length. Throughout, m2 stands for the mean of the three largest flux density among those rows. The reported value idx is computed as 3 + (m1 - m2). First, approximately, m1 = 19.9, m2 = 21.2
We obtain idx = 1.65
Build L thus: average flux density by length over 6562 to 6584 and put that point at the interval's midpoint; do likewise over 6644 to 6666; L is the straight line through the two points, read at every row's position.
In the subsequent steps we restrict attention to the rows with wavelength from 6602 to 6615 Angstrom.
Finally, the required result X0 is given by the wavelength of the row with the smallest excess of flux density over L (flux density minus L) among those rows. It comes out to 6607.08 Angstrom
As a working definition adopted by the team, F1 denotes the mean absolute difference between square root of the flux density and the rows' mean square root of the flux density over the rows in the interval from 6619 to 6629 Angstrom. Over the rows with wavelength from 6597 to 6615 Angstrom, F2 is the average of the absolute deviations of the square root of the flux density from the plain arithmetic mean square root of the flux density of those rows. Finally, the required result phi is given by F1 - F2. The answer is -0.032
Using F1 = 0.064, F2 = 0.10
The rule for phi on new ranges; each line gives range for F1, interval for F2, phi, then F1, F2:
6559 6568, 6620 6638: 0.047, 0.111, 0.06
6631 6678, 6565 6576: -0.014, 0.097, 0.11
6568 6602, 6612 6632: 0.029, 0.091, 0.06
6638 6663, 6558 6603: 0.014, 0.113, 0.10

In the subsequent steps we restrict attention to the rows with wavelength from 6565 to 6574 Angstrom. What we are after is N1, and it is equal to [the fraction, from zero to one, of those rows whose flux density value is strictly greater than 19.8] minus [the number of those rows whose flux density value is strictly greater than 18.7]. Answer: -4.2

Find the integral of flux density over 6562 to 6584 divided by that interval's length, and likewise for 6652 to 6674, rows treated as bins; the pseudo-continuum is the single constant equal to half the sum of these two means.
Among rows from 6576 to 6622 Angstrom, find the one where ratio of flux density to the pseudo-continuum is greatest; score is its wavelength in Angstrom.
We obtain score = 6590.37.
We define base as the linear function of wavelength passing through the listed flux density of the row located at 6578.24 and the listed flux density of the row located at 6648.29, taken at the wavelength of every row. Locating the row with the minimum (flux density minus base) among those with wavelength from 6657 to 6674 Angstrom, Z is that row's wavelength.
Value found 6659.01 Angstrom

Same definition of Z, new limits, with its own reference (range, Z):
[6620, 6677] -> 6652.88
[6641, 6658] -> 6652.88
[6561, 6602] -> 6575.21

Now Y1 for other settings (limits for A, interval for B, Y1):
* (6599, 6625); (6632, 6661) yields -1.7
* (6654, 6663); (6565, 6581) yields 2.8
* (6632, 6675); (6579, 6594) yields 2.2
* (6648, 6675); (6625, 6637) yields 1.3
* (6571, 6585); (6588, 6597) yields 0.6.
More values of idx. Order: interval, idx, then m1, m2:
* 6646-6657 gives 1.88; 17.9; 19.0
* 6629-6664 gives 1.57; 18.4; 19.8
